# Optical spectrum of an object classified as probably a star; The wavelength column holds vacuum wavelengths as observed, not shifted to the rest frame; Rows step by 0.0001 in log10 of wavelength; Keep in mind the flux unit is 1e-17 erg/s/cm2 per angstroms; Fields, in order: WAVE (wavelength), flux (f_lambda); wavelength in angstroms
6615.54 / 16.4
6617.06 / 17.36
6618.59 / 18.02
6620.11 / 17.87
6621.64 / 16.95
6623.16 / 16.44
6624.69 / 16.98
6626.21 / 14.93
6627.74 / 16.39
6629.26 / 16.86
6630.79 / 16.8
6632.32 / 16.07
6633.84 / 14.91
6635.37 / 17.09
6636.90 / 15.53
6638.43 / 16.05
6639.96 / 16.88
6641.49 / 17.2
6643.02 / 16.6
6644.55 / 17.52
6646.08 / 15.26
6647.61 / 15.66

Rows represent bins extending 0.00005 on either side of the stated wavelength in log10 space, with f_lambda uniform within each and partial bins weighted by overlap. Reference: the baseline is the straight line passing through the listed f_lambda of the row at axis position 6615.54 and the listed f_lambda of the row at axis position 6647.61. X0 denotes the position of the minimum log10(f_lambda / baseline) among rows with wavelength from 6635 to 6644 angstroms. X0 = 6636.90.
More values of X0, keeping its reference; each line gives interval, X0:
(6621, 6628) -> 6626.21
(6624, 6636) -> 6626.21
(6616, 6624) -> 6623.16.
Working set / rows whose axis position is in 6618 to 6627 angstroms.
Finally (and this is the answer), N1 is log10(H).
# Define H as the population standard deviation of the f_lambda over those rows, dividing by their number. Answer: 0.01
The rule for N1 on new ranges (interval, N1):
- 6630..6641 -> -0.13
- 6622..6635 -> -0.11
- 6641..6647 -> -0.06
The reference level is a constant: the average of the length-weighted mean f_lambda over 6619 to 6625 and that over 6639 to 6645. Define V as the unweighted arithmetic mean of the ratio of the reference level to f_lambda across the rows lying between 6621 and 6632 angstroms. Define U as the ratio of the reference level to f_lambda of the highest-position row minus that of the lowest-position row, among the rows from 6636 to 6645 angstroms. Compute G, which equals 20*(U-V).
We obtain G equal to -23.2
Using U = -0.12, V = 1.037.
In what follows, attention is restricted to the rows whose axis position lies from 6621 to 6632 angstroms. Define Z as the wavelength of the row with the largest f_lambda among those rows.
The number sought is 6624.69 angstroms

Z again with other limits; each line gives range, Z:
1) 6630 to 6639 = 6635.37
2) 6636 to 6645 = 6644.55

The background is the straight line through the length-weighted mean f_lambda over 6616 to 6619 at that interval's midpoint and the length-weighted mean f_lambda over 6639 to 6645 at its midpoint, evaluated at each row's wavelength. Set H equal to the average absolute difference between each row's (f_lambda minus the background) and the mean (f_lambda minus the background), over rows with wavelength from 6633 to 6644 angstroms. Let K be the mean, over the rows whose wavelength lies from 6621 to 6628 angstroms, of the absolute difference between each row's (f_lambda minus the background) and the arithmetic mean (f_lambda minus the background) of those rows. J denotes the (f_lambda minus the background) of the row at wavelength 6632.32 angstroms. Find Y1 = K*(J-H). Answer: -1.03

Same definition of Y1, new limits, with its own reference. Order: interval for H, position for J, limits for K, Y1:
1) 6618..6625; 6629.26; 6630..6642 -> -0.63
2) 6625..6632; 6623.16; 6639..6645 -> -0.53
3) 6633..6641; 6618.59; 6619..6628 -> -0.12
